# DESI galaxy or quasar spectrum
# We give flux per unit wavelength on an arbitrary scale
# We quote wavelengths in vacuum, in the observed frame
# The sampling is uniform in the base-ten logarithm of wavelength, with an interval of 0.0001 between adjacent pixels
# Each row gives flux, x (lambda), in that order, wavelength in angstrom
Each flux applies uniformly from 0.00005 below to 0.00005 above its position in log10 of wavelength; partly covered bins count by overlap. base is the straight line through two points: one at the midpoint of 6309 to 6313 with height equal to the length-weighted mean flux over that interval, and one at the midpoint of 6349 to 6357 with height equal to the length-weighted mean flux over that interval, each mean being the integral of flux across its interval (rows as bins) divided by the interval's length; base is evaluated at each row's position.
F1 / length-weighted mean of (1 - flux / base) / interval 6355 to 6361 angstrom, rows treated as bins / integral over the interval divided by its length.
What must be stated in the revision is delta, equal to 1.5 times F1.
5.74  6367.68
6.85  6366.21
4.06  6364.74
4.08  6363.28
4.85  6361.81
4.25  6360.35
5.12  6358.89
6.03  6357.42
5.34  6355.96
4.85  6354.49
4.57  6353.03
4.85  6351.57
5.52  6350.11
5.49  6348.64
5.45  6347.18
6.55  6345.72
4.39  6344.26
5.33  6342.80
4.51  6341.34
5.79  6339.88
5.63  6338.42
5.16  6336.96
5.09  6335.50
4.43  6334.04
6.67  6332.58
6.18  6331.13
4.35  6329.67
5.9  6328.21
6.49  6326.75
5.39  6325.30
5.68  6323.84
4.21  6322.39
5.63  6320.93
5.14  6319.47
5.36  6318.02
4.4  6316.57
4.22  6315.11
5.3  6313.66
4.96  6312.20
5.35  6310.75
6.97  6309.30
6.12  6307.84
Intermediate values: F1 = -0.032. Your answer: -0.05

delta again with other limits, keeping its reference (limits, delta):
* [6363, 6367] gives -0.06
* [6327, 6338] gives -0.03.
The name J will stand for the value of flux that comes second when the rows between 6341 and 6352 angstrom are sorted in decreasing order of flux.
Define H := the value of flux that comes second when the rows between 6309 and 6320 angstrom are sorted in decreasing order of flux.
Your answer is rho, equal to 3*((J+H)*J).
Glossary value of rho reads 180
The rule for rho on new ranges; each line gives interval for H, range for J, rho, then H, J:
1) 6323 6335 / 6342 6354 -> 199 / 6.49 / 5.52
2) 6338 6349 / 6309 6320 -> 179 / 5.79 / 5.36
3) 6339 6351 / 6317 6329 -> 207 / 5.79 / 5.9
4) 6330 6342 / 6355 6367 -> 221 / 6.18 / 6.03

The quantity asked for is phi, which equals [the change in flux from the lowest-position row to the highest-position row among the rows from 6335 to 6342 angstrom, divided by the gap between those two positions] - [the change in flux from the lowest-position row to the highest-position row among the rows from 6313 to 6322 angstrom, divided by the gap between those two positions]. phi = -0.14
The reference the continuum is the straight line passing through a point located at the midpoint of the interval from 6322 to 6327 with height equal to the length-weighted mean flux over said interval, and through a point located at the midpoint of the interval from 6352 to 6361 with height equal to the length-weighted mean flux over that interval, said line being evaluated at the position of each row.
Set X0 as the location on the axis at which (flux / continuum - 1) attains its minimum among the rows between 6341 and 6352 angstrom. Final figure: 6344.26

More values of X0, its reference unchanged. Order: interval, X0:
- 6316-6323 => 6322.39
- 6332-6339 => 6334.04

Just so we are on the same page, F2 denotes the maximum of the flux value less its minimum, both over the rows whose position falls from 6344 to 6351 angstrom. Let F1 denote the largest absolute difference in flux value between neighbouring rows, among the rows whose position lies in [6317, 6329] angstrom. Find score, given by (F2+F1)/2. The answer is 1.8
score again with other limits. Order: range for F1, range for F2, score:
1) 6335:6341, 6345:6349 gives 0.8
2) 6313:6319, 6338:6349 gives 1.6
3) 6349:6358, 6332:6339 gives 1.5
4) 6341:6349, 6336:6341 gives 1.4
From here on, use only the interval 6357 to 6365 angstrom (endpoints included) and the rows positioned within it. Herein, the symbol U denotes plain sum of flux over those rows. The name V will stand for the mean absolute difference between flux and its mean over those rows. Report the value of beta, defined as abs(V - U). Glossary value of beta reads 27.8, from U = 28.39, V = 0.60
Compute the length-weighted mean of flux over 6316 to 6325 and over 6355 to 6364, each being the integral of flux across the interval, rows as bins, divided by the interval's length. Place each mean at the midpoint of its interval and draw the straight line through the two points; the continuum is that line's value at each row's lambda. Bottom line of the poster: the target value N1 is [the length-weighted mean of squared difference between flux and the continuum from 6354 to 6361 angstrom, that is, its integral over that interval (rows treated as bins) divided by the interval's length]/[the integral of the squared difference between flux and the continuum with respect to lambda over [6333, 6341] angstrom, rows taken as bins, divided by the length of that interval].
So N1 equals 1.0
